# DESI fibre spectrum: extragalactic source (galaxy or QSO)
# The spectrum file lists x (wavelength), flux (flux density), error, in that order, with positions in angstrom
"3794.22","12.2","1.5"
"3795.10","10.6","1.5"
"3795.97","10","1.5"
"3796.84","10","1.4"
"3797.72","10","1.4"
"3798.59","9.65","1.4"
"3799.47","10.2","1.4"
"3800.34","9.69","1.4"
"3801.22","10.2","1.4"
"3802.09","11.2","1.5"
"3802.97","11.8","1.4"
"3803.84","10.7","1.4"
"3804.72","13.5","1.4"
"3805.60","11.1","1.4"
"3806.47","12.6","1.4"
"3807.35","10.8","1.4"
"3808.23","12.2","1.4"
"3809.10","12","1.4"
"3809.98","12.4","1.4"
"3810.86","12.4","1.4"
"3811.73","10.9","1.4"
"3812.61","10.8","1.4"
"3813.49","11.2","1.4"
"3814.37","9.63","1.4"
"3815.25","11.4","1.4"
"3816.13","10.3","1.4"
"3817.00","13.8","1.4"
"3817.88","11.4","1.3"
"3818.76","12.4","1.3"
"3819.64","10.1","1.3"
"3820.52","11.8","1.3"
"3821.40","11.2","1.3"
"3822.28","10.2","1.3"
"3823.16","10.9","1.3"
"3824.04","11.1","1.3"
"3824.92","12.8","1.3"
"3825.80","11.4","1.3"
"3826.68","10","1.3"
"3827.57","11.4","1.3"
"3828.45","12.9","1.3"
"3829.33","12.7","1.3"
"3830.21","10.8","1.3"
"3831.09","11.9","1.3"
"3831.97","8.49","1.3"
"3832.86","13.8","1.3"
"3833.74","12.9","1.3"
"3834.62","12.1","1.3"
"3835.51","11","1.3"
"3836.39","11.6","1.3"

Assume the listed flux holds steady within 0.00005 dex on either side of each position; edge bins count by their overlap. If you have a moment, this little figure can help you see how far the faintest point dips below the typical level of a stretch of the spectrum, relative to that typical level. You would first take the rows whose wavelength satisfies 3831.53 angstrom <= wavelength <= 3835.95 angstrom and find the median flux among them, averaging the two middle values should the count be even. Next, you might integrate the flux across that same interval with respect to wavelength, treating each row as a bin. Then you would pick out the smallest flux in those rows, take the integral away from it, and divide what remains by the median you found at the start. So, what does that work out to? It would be -3.55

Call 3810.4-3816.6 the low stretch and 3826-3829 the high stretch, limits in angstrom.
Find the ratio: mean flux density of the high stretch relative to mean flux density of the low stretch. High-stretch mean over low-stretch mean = 1.04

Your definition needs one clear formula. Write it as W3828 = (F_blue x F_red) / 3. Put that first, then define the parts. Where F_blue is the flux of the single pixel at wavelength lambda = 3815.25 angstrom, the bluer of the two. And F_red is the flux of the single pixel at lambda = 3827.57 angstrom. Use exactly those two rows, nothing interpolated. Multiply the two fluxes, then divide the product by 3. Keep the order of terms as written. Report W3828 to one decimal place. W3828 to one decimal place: 43.3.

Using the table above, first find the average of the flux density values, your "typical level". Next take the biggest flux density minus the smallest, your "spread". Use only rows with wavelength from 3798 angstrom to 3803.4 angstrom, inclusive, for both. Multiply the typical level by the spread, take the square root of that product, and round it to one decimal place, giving 4.7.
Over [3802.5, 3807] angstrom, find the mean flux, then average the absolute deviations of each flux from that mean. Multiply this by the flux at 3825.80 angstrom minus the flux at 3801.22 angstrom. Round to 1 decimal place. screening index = 1.1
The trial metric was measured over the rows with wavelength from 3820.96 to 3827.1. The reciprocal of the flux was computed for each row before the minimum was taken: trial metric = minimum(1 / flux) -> 0.078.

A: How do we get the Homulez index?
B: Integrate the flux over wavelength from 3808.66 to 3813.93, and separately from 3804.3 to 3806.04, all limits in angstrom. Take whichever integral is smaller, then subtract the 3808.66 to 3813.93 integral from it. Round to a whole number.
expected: -40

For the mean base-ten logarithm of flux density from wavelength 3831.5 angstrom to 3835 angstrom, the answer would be 1.07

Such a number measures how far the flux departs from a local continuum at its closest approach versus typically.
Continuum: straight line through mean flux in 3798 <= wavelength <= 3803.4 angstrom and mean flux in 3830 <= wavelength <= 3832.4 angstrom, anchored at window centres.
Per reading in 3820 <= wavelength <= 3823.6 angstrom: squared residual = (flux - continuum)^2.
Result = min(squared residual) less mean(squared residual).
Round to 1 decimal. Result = -0.7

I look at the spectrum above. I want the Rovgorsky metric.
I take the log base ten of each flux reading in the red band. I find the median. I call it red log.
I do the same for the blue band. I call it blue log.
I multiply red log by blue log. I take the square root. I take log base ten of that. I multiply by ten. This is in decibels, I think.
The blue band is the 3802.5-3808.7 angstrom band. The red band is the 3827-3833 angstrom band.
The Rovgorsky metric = 0.31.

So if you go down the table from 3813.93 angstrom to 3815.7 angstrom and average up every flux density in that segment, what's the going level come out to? 10.5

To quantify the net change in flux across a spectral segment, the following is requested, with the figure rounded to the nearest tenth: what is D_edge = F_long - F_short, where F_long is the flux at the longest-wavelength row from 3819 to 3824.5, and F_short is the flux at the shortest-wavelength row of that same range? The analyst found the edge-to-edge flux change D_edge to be 1.0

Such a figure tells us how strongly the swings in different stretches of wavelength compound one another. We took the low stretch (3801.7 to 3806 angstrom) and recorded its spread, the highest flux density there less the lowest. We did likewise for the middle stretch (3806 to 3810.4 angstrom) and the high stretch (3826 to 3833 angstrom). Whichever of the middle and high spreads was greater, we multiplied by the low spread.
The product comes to 15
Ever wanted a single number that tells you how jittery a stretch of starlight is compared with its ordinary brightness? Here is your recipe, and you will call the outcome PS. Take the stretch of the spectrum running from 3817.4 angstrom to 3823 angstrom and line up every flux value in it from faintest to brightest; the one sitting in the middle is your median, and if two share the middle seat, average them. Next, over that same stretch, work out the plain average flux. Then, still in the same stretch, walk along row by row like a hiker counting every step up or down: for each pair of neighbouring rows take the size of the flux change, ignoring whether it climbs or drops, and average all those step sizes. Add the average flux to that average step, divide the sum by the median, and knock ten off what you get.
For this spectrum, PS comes -8.89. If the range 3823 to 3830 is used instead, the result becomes -8.88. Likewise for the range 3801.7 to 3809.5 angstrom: -8.88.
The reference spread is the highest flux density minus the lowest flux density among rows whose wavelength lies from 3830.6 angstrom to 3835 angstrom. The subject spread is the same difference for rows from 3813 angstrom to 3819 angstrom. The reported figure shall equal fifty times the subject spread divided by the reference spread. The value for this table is 39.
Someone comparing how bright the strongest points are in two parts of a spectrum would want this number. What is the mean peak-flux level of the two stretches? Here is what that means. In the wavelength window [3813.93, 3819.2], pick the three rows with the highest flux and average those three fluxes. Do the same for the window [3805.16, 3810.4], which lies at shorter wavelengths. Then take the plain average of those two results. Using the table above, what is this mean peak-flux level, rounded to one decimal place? 12.5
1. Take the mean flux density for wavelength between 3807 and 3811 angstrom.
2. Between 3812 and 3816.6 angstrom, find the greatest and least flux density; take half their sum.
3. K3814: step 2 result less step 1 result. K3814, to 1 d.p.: -1.4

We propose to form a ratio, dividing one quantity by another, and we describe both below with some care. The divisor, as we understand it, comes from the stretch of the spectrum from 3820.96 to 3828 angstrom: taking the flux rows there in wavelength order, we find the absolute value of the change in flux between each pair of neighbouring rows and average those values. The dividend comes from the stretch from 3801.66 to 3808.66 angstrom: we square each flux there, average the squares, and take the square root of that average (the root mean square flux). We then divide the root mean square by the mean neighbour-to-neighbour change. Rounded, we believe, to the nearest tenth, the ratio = 10.6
